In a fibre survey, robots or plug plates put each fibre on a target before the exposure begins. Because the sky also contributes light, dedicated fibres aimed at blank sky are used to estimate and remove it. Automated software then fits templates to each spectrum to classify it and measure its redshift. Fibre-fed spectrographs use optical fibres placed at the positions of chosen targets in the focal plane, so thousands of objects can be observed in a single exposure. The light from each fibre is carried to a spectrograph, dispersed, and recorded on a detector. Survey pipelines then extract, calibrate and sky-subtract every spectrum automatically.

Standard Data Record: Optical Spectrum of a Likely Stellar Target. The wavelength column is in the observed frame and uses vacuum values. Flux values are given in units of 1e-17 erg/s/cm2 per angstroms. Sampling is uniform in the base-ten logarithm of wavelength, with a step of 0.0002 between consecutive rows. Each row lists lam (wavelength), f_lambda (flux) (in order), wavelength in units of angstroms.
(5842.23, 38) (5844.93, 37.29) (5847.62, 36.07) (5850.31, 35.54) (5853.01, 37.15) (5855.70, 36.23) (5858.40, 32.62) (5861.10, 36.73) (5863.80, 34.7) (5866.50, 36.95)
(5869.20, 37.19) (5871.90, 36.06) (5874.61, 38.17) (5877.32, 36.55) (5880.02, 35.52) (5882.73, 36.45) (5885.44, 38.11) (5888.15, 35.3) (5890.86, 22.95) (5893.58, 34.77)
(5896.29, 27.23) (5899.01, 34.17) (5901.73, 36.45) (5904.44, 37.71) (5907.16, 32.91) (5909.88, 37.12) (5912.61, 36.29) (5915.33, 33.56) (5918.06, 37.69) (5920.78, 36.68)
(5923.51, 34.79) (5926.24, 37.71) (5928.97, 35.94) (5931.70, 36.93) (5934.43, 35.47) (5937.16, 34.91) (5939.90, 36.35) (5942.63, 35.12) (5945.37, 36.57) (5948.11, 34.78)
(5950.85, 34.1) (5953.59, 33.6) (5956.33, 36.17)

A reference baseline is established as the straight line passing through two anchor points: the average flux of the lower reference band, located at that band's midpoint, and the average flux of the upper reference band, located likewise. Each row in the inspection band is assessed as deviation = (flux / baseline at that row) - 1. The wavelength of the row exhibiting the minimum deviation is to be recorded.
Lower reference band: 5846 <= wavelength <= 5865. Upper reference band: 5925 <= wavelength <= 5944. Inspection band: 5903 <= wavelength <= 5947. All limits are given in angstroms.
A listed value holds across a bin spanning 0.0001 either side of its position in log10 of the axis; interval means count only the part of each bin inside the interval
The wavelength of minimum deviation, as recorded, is 5907.16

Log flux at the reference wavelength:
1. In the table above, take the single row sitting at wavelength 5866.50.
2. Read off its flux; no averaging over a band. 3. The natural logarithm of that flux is 3.61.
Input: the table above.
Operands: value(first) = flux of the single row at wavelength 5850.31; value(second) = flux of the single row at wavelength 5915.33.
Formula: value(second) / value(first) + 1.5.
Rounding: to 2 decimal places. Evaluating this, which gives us 2.44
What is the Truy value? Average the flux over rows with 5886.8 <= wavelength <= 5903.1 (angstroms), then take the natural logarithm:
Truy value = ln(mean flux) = 3.46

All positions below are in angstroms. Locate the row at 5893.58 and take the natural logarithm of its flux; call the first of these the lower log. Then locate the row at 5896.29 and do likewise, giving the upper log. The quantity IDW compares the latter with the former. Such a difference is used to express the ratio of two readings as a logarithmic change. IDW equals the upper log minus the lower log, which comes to -0.24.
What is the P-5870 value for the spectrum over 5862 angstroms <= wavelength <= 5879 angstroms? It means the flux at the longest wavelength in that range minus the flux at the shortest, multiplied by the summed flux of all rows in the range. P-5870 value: 406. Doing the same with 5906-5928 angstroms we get 1376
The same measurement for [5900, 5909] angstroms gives -379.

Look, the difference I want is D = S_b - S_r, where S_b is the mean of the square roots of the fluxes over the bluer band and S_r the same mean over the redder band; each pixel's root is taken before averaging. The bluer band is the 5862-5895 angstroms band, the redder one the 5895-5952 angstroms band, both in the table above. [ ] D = -0.02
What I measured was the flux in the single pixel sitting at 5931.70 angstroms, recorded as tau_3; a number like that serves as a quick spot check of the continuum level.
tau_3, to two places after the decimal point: 36.93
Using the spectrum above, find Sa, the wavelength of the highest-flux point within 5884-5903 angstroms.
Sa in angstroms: 5885.44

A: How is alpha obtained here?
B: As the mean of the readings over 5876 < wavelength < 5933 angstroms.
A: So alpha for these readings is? 35.0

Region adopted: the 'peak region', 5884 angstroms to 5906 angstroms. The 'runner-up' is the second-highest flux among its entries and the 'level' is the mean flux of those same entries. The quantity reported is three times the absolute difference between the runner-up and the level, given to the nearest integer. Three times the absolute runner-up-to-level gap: 13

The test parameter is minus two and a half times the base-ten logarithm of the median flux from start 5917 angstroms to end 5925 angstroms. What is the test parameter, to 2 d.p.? -3.91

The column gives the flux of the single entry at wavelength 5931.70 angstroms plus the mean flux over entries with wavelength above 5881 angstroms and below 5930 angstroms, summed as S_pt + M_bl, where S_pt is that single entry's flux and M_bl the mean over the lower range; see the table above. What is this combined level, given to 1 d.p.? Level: 71.7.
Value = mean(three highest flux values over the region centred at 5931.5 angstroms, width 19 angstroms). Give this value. 37.0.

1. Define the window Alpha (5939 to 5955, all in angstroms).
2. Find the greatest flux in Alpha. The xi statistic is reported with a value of 36.57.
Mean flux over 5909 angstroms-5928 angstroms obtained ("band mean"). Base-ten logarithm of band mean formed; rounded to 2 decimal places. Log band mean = 1.56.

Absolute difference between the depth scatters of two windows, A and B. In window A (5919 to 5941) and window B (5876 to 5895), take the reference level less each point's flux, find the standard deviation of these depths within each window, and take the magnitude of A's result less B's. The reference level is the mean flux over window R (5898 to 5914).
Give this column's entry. 4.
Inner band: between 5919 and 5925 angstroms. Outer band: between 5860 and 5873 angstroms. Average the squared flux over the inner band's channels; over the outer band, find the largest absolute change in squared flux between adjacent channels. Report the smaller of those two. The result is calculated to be 161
